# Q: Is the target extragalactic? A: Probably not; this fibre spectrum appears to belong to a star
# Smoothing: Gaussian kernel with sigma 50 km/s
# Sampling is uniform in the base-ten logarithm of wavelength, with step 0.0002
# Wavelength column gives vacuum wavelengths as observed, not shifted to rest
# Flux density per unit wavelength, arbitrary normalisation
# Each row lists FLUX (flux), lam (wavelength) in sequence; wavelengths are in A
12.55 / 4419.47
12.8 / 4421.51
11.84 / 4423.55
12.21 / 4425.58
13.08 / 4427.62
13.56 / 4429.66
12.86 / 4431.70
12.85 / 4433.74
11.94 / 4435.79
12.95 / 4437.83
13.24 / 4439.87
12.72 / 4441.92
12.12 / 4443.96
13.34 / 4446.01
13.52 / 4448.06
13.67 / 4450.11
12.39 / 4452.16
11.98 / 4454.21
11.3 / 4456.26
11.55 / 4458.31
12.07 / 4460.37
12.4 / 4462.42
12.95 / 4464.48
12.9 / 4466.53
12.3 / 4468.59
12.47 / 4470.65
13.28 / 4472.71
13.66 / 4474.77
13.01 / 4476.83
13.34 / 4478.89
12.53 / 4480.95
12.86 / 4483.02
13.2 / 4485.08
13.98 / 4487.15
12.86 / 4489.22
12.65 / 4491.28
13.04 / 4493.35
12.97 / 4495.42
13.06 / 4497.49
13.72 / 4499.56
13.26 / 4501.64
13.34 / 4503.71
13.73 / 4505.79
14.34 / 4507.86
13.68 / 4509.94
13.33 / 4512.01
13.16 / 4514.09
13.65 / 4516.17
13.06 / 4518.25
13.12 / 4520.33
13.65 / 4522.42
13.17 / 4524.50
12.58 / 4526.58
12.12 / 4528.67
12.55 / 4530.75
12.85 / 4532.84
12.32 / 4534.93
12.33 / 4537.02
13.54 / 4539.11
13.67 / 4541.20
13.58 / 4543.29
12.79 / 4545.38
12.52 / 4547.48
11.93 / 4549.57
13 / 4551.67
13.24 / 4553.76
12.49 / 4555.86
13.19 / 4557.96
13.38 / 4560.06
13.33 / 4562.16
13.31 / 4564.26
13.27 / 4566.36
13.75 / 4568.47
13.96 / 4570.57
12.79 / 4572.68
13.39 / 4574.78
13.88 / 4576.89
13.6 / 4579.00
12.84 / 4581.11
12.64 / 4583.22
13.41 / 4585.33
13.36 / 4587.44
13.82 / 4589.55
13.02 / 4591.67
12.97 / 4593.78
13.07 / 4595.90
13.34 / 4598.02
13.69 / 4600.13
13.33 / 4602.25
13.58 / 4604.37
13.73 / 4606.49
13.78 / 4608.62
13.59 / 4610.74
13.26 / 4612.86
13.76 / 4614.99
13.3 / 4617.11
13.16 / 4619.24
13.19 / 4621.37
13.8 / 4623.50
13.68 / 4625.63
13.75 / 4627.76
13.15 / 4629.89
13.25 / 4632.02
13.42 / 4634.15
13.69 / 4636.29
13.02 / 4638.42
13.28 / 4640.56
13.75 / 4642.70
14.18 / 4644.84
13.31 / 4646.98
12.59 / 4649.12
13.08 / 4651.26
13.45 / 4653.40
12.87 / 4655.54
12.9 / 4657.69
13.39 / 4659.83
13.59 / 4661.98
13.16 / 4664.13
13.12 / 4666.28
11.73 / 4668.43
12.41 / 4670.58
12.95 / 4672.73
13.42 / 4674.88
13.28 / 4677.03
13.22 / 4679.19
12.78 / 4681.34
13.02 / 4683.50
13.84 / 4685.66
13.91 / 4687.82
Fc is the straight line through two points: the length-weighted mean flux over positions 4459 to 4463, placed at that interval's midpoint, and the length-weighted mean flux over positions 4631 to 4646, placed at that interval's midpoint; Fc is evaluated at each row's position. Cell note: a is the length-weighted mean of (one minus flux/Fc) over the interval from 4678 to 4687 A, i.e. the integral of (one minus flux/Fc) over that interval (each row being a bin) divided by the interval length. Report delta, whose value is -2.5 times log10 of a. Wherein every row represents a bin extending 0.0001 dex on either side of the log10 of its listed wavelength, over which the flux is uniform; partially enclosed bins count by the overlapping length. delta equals 3.4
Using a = 0.044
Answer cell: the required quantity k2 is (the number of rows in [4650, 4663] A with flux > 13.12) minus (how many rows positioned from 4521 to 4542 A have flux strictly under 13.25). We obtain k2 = -4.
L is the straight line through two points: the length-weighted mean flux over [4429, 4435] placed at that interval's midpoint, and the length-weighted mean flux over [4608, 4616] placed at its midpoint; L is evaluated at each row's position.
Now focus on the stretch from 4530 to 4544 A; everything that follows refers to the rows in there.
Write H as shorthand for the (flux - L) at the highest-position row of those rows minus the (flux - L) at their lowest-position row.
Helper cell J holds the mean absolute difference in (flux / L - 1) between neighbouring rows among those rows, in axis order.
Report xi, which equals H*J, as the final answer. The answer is 0.028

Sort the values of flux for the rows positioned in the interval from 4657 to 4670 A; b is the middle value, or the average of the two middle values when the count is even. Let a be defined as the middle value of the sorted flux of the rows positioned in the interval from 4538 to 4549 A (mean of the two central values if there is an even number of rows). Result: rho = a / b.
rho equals 1.03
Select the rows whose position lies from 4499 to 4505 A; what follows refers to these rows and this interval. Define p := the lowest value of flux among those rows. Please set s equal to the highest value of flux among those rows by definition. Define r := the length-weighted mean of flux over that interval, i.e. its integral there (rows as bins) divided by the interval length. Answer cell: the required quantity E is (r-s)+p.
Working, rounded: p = 13.26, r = 13.4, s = 13.72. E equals 12.95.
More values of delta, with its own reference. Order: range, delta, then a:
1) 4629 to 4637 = 5.3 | 0.007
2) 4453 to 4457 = 3.7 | 0.034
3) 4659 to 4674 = 3.1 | 0.059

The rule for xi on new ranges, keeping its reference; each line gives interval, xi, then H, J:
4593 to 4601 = 0.012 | 0.7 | 0.017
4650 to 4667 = 0.000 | 0.0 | 0.022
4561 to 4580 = 0.007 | 0.2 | 0.031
